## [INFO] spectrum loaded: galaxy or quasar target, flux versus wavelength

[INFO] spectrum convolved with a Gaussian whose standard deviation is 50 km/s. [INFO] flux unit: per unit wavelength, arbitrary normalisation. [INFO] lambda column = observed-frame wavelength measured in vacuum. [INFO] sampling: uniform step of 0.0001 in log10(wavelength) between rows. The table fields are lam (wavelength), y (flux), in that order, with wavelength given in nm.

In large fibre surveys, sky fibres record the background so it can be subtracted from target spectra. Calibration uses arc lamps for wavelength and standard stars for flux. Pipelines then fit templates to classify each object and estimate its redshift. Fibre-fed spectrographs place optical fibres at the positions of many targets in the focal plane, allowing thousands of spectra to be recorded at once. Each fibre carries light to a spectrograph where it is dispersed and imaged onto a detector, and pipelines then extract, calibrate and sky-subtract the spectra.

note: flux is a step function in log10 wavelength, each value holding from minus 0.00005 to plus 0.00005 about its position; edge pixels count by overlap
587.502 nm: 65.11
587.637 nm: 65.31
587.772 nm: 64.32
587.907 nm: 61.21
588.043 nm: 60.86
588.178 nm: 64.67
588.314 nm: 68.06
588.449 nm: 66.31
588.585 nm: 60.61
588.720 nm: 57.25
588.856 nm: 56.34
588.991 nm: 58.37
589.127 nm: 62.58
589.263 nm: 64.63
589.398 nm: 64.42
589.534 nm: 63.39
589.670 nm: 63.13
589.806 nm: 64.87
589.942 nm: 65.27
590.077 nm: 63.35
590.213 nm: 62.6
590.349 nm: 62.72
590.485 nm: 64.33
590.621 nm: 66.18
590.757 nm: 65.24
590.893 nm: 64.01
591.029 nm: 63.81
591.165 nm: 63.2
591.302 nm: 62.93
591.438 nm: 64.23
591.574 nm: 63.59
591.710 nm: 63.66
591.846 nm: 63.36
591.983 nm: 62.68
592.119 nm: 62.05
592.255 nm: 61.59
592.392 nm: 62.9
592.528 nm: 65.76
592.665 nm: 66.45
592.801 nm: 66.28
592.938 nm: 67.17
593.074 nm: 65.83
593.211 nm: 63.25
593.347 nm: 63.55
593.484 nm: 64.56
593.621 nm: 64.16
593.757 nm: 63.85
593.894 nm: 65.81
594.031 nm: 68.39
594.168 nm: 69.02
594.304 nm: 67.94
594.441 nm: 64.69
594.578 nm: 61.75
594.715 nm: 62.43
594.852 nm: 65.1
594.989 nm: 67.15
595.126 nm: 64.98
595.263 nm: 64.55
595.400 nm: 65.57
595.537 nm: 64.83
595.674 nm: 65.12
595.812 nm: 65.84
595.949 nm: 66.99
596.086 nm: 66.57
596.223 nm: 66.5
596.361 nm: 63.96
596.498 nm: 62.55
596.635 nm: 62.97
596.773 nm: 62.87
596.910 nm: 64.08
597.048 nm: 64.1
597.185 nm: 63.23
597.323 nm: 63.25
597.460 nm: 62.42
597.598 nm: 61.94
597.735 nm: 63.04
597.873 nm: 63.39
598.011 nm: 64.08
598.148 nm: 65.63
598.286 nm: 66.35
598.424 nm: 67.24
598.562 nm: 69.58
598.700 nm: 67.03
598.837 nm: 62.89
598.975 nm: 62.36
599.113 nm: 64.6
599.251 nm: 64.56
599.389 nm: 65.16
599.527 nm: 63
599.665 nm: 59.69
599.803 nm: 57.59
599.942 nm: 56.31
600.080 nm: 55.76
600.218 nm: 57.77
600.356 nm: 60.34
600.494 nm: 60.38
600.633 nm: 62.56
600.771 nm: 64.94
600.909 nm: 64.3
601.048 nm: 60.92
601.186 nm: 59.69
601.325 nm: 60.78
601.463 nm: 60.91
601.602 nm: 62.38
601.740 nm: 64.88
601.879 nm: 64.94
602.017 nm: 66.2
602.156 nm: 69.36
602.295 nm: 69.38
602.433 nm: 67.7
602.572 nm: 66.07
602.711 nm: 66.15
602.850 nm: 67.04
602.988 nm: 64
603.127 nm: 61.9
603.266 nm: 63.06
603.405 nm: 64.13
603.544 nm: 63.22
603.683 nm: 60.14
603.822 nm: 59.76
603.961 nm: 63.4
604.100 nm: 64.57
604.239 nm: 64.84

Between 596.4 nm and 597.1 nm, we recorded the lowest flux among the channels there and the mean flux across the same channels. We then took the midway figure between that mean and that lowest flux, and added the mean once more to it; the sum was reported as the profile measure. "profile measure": 126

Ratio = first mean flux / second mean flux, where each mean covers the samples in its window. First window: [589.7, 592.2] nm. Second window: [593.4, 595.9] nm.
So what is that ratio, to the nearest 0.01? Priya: 0.98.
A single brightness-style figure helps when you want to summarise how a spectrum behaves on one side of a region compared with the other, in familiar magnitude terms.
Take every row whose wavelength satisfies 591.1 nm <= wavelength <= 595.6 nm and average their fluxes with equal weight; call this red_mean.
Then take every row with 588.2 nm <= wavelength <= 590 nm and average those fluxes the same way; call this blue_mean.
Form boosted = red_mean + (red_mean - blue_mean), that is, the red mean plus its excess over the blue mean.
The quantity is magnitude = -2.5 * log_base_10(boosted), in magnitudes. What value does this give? -4.56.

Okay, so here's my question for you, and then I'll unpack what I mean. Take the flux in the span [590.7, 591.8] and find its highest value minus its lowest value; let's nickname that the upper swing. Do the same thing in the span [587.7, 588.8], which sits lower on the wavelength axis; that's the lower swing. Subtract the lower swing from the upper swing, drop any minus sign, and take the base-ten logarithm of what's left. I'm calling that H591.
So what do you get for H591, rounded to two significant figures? 0.93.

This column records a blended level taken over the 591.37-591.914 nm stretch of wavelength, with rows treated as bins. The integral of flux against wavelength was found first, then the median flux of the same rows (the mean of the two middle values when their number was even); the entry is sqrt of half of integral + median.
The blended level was 7.01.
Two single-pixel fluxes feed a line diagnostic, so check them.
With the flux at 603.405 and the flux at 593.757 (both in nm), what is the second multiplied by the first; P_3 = 4095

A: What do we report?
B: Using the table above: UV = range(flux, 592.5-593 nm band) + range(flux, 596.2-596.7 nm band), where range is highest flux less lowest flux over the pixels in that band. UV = 5.4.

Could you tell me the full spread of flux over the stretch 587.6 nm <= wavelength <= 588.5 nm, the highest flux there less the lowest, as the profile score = 7.2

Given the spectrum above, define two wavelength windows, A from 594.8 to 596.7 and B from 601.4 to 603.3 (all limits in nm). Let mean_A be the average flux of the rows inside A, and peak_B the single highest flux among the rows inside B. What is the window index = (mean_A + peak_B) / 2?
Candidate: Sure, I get 67.3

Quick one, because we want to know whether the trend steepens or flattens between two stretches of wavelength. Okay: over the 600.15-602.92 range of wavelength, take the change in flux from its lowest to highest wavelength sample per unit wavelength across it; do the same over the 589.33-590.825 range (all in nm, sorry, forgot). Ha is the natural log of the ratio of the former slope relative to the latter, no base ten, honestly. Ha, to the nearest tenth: 1.8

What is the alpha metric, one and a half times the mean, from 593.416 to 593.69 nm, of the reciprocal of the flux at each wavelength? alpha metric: 0.0233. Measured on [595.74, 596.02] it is 0.0226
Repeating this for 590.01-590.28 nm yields 0.0238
